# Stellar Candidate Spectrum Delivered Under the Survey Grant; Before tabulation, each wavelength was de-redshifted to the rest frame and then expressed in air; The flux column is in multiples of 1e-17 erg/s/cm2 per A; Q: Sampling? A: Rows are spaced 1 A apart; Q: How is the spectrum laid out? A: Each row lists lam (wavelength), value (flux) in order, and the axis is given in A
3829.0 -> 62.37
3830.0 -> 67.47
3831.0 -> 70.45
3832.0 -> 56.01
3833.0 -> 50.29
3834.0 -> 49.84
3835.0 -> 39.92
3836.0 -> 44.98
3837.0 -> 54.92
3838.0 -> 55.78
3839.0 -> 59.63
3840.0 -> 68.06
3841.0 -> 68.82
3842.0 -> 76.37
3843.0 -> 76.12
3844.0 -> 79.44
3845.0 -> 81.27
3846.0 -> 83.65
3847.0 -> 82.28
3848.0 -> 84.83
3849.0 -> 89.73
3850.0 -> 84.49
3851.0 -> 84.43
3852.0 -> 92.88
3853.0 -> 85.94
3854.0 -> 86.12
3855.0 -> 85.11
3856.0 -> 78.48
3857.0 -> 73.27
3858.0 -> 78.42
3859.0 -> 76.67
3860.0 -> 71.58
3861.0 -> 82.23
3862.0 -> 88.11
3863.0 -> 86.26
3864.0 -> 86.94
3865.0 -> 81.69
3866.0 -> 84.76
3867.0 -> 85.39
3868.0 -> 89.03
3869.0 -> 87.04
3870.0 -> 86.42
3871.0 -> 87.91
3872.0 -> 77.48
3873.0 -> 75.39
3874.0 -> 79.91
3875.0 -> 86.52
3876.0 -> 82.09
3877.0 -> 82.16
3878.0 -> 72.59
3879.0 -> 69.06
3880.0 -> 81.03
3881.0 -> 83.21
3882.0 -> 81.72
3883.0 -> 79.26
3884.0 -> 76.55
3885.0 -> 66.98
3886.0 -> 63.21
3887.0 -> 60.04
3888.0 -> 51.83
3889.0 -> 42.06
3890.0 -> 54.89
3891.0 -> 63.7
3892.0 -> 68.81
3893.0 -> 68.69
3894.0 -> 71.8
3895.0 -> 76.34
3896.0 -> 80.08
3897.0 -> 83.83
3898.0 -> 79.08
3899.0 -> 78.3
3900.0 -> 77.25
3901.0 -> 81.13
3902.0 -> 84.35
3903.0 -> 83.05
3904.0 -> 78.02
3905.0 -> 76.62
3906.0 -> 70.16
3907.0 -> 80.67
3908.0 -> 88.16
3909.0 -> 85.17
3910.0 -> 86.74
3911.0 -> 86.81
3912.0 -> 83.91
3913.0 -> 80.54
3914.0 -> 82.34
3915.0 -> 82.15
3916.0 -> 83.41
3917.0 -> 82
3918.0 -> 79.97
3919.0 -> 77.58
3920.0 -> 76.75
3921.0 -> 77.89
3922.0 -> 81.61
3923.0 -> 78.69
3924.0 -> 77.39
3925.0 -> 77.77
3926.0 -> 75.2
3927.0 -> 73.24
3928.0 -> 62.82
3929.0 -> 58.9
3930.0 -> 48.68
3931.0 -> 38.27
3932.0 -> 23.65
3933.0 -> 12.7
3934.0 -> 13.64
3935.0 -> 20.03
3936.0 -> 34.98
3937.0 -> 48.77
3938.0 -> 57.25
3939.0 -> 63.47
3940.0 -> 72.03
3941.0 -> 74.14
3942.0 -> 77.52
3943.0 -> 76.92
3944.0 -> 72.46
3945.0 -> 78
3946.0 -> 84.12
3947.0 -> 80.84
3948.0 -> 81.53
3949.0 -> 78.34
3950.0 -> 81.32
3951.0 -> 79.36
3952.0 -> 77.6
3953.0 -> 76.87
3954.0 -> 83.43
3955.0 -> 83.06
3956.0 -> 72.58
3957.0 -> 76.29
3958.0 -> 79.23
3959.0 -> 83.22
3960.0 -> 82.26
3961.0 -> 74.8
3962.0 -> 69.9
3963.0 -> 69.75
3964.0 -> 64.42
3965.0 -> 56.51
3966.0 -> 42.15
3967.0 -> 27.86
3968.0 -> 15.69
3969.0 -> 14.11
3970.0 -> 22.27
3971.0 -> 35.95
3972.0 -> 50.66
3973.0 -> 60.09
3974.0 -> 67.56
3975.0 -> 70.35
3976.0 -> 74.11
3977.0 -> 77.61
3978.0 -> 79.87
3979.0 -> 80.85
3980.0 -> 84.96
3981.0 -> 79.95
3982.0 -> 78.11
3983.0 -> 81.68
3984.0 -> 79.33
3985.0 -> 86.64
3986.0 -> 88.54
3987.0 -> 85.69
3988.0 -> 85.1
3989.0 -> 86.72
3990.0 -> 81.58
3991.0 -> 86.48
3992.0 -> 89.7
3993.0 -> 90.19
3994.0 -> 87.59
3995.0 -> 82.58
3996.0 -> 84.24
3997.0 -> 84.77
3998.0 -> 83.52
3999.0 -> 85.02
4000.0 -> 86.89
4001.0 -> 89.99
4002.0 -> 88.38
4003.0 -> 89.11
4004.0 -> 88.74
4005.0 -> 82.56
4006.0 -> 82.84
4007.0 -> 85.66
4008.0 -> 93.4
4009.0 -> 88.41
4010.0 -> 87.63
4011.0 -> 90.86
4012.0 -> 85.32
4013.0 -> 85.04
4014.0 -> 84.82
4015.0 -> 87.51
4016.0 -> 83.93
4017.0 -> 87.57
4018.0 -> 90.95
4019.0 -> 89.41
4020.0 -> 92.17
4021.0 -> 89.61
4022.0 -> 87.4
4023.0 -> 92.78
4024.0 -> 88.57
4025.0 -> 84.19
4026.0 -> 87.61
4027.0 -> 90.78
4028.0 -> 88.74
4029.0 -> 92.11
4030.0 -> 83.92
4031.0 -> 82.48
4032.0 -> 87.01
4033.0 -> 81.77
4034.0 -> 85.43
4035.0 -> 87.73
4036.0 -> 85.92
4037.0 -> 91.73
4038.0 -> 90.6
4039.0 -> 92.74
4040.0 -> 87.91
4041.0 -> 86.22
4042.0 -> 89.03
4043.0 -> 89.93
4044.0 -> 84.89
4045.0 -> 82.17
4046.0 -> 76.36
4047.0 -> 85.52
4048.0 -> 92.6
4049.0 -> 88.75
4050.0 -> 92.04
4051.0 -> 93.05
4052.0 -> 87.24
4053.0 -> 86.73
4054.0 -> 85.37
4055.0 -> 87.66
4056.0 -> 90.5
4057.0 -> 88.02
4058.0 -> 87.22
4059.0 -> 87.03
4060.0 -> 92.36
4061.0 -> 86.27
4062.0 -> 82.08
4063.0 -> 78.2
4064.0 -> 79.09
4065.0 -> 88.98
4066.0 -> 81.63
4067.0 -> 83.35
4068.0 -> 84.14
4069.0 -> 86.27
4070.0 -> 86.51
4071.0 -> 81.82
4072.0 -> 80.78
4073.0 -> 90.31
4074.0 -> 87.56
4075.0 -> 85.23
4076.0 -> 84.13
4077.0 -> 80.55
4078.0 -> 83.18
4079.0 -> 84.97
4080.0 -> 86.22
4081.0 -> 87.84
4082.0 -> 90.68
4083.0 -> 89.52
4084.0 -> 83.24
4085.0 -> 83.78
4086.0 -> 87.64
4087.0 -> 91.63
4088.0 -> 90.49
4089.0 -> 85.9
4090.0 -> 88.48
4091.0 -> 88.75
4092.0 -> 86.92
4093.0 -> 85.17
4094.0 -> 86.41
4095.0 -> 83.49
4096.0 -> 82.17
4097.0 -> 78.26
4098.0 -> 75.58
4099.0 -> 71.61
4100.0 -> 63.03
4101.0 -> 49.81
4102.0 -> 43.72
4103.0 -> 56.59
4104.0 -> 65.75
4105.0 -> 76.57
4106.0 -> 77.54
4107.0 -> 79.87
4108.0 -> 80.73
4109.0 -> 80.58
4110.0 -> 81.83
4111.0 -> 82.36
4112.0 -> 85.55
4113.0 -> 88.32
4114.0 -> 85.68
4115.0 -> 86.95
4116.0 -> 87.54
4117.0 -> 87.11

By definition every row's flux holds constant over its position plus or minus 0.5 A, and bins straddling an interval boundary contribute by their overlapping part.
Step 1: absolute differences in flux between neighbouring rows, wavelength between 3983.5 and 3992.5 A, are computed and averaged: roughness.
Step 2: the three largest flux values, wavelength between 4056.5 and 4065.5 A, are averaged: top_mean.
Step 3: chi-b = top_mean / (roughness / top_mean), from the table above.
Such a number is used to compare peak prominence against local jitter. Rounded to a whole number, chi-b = 2343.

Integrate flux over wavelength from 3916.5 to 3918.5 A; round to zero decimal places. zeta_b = 162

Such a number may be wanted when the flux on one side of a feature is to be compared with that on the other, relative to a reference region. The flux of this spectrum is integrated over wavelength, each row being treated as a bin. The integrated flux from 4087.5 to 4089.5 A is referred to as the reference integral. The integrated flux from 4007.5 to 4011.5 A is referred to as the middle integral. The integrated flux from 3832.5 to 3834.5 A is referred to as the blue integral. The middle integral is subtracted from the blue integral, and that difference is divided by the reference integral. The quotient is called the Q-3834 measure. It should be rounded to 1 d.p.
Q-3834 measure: -1.5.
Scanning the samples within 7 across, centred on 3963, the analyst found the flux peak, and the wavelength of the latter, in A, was 3960.0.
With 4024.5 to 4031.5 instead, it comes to 4029.0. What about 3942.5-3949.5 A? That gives 3946.0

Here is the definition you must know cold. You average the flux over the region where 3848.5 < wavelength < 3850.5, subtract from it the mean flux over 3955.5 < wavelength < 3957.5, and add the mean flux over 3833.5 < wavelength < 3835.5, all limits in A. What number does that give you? 58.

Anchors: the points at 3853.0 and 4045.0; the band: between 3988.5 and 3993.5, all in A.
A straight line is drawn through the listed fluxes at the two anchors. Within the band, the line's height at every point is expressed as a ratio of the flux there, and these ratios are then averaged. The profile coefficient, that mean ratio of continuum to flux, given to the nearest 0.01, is 0.96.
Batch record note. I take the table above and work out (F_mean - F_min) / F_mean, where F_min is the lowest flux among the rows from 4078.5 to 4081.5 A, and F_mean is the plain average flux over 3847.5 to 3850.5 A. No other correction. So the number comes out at 0.02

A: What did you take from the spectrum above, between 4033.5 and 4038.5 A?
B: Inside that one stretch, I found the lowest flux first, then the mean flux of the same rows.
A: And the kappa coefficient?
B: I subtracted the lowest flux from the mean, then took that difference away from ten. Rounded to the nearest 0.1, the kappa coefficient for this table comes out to 7.1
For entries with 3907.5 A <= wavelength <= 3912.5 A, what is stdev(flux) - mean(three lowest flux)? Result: -84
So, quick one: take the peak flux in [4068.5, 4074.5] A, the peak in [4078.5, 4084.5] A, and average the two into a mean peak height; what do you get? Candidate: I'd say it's 90.5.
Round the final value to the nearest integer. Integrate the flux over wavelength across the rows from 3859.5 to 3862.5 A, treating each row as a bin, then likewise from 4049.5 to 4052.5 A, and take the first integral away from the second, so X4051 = 30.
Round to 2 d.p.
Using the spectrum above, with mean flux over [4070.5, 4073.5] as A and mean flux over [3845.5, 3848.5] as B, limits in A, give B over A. 0.99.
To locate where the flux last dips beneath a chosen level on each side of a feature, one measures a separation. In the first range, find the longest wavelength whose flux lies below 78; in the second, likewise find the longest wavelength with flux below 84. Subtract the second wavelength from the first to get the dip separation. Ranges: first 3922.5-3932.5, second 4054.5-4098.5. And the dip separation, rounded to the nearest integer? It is -166 A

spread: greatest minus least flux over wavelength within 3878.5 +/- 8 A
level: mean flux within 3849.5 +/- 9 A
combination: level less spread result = 57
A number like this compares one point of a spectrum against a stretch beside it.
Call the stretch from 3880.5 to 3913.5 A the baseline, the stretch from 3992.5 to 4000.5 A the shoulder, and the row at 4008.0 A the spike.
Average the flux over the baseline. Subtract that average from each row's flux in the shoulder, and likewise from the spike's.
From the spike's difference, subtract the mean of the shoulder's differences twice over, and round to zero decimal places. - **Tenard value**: -3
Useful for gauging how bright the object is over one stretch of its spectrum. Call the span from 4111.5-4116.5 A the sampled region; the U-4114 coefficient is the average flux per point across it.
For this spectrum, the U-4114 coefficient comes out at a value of 87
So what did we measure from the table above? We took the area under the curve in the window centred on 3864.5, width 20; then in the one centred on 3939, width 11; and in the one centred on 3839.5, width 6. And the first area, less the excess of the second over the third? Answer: 1414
